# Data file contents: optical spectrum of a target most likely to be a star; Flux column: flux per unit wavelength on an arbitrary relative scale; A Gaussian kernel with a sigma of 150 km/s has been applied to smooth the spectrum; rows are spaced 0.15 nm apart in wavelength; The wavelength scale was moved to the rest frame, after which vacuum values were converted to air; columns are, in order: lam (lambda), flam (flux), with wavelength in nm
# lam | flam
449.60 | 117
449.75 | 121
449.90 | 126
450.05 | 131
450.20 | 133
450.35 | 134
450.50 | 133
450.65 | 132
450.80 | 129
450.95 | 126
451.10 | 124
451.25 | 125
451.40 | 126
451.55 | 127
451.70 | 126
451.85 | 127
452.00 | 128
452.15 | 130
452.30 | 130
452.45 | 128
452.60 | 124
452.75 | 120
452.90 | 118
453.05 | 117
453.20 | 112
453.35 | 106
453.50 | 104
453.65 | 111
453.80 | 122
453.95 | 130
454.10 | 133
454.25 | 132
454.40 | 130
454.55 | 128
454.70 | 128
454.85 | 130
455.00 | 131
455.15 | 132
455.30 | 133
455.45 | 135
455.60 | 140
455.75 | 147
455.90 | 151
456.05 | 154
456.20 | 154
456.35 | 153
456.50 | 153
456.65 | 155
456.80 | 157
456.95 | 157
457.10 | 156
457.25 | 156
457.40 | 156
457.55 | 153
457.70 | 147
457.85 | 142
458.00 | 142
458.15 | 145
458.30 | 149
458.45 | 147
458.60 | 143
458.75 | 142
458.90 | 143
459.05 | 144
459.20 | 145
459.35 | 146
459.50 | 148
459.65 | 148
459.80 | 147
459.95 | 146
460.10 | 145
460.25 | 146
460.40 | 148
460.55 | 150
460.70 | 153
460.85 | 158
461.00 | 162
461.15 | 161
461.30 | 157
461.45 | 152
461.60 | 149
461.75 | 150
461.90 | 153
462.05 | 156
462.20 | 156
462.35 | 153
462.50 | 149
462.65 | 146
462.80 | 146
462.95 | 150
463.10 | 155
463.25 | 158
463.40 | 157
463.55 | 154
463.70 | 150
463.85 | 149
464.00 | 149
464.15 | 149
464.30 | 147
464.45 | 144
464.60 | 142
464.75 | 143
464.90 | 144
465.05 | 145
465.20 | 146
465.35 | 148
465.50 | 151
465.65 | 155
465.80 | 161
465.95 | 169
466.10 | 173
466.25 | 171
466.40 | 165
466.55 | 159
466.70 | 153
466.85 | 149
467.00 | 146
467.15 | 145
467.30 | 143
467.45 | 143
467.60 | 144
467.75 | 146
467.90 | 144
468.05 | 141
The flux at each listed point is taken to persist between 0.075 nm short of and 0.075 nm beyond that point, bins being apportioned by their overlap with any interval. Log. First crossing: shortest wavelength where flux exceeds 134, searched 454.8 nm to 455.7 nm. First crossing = 455.45 nm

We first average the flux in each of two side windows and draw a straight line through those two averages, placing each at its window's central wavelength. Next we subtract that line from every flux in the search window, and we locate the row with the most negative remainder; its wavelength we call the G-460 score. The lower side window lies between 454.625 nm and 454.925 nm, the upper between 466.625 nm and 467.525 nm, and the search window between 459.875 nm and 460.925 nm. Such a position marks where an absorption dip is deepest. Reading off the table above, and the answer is 460.10 nm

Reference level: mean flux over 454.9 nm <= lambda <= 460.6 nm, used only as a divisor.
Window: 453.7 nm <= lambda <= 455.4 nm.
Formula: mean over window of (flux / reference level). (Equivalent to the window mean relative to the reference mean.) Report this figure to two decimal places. 0.88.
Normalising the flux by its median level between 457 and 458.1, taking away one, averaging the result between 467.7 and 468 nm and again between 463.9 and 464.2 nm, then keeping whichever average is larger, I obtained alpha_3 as -0.026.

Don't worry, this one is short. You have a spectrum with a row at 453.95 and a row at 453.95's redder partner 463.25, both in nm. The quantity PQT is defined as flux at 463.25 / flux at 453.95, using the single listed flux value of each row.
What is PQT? 1.22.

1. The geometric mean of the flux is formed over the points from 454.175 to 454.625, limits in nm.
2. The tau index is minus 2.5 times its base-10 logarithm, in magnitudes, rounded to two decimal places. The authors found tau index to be -5.28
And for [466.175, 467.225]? -5.48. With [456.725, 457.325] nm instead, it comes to -5.49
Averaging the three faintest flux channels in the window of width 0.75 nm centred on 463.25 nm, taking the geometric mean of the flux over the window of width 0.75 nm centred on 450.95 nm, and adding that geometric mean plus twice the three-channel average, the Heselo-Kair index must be 433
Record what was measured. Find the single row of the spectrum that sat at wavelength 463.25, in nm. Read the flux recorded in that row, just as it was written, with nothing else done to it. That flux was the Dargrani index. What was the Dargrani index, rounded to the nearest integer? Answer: 158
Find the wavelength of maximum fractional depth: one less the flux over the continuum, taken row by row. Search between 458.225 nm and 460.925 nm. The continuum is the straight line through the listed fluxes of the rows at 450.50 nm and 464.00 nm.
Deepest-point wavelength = 458.75 nm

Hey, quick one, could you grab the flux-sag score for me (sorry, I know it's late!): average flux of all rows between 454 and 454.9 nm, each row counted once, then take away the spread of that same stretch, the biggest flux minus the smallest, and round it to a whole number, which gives 125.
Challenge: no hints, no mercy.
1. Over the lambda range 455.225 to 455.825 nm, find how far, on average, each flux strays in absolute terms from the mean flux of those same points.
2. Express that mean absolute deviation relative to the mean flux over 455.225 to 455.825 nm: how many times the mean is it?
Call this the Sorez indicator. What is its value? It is 0.034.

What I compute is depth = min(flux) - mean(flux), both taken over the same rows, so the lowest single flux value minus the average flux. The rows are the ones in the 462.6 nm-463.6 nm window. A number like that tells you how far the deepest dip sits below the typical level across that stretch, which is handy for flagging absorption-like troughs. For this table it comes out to -6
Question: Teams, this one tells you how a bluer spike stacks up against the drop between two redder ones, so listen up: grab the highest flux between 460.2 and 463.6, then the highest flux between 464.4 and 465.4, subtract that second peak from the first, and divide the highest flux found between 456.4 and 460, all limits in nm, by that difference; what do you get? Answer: 11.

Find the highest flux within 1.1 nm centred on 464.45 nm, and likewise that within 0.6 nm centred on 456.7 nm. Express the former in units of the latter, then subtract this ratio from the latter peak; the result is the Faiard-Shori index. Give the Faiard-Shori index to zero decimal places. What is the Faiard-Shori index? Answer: 156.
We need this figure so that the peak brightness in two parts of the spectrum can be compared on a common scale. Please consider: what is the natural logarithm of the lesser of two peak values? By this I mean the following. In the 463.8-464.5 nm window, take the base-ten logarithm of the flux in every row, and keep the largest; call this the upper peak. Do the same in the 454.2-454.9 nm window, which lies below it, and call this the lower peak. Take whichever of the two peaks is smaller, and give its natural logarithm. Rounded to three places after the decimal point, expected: 0.752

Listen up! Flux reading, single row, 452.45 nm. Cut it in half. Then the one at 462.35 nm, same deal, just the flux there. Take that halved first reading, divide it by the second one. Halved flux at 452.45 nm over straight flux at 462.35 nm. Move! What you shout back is 0.42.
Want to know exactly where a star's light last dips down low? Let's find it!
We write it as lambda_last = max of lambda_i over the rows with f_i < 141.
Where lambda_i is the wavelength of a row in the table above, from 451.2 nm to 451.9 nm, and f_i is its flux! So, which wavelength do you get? 451.85 nm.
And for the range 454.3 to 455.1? 455.00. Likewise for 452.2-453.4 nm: 453.35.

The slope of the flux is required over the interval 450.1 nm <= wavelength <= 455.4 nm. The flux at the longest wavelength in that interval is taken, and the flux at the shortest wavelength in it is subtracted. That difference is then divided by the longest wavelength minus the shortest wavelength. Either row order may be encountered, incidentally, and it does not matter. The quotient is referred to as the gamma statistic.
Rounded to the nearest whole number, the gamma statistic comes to 0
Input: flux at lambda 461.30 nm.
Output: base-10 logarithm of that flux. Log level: 2.20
